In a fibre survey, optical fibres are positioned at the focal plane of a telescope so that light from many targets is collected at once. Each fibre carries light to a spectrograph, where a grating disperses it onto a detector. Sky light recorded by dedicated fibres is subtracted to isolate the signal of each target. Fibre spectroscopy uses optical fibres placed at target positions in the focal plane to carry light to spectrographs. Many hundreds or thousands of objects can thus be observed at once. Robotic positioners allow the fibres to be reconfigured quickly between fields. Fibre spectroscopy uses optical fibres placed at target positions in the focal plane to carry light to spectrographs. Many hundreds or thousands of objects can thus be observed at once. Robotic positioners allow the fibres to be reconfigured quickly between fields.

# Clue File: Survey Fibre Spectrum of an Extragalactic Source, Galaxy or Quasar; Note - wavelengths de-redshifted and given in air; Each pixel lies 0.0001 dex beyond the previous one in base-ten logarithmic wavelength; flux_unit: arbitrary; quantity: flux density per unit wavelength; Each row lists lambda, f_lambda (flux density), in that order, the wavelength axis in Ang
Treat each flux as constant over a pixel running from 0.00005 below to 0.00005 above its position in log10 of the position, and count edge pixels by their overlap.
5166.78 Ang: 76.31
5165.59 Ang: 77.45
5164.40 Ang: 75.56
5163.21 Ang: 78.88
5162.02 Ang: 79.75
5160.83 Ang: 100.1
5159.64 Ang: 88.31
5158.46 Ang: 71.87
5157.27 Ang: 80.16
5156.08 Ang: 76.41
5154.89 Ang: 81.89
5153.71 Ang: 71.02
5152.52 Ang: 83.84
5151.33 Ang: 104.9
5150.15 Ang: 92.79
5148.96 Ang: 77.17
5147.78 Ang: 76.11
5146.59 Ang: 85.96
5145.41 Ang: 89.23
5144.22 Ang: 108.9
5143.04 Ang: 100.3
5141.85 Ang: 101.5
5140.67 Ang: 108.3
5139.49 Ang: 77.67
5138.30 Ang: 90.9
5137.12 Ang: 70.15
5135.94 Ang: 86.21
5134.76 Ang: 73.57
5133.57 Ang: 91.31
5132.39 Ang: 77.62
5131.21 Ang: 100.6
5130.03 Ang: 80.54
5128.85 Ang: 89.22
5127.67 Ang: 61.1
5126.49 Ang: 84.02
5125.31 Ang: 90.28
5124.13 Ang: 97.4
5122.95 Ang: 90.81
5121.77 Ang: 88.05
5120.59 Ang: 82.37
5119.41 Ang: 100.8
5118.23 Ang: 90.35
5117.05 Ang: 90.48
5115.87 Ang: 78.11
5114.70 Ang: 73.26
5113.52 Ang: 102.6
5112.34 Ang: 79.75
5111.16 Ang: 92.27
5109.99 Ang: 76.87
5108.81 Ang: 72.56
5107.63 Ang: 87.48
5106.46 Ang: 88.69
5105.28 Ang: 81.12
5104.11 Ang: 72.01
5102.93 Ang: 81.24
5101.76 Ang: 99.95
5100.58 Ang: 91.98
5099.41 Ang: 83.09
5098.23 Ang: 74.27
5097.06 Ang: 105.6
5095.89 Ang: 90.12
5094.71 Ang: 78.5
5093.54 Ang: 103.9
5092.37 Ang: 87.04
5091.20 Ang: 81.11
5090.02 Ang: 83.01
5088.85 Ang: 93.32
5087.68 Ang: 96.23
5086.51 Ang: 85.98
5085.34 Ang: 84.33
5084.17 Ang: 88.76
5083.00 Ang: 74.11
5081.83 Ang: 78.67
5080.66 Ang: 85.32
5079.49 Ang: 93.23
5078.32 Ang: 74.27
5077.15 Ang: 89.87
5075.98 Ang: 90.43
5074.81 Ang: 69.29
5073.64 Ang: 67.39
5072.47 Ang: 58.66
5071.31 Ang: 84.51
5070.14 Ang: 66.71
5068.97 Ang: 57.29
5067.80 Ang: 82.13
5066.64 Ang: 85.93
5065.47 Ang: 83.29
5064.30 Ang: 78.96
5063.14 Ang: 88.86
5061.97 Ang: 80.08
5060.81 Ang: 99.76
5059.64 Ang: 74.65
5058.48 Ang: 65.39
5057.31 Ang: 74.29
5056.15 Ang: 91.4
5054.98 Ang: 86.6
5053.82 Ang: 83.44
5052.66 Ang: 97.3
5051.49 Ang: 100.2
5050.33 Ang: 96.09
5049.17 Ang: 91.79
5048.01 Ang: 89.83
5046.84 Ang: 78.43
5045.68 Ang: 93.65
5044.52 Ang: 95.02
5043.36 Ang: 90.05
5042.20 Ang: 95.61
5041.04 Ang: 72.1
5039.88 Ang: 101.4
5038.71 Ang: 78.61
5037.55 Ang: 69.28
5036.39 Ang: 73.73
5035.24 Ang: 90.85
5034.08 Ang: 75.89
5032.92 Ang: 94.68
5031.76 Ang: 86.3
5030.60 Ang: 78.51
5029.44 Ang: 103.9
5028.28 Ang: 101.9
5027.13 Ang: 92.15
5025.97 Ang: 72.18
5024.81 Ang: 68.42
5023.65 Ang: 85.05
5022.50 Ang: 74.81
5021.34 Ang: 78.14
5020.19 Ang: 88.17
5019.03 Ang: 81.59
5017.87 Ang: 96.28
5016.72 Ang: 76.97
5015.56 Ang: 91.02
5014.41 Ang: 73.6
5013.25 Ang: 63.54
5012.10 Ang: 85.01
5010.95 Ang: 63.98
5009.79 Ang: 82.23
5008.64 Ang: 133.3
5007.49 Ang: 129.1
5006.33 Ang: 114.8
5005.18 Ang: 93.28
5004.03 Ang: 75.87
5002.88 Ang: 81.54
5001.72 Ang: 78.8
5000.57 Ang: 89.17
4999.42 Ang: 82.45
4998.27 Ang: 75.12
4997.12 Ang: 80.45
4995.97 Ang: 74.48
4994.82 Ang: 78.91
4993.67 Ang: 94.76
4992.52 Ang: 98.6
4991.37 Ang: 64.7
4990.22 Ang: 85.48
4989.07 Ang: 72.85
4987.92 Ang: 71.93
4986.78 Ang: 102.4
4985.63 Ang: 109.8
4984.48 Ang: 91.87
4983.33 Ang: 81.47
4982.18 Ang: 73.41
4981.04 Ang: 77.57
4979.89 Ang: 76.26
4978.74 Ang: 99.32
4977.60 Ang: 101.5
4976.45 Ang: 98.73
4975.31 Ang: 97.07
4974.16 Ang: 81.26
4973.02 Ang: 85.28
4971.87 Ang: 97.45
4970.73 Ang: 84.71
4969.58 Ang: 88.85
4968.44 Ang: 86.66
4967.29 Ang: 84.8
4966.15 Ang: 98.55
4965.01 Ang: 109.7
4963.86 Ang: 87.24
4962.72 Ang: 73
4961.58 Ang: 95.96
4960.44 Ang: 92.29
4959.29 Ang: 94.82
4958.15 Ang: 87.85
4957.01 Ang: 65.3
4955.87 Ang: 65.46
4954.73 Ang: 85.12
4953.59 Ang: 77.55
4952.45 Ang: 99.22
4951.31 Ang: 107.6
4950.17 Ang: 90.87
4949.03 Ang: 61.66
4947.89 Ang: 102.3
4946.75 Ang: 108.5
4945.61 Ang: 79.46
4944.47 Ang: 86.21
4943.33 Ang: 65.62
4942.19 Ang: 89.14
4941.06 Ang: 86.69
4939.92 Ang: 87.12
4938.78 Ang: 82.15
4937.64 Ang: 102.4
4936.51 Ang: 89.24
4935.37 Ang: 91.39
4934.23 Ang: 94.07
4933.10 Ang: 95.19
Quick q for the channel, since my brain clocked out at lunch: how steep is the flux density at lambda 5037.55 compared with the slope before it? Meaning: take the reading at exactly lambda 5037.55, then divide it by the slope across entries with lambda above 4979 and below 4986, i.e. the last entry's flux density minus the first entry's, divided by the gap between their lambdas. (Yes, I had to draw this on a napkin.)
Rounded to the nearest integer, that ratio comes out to 12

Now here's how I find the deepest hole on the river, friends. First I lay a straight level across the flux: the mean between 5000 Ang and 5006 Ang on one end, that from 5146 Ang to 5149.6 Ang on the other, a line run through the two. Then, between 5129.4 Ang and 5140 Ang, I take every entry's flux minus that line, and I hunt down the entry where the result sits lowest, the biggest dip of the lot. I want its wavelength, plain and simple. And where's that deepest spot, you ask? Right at 5137.12 Ang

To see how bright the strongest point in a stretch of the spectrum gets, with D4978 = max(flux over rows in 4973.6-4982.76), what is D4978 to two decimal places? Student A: 101.50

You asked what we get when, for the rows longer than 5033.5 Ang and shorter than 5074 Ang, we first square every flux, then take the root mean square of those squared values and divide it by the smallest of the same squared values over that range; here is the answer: 2.21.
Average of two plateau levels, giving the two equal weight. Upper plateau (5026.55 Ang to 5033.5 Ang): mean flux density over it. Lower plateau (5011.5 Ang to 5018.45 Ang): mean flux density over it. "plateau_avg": 87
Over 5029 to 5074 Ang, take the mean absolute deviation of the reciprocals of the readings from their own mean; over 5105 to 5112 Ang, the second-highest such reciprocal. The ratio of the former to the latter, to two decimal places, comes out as 0.12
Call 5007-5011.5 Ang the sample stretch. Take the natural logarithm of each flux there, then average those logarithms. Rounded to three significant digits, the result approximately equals 4.58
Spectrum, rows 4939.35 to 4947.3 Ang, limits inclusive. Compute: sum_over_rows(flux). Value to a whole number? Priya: 603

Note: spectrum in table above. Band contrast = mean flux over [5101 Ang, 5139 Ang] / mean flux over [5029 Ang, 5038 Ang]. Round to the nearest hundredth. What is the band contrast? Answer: 1.01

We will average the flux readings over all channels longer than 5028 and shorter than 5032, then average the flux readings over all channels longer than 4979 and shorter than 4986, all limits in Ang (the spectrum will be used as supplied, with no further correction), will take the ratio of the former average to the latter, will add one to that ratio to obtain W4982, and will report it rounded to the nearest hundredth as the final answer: 2.09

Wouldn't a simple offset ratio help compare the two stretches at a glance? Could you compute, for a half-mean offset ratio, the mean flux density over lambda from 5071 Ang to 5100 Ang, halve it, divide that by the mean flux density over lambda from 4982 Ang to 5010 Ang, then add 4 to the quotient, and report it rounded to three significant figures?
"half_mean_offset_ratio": 4.47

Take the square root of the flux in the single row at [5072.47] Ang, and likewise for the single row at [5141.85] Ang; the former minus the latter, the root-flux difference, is -2.4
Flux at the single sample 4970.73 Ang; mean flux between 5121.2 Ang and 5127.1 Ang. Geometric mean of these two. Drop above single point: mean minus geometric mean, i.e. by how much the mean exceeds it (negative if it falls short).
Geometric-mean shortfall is 3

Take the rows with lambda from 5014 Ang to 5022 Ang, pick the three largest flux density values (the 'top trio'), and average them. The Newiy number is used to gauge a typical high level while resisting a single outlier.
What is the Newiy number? 92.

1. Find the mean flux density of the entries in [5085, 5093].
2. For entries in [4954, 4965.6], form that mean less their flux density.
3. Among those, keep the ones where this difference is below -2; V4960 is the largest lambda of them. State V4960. 4965.01 Ang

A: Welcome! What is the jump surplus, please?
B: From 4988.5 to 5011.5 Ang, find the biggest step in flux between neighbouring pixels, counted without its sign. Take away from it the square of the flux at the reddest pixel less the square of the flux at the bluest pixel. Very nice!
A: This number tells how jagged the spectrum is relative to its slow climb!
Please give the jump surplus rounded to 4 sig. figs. 1265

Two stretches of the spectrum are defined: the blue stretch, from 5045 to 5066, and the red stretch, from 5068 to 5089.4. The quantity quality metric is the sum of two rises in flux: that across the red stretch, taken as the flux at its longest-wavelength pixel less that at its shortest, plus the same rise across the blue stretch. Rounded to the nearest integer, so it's 26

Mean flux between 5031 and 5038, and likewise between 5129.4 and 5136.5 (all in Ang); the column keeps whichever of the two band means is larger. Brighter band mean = 85.0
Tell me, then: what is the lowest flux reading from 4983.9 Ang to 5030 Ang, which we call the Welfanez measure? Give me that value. 63.54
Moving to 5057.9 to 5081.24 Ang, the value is 57.29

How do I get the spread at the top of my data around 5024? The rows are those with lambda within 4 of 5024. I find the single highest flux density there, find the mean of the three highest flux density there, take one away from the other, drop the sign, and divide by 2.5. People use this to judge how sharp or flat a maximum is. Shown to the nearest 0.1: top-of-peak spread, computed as 1.5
